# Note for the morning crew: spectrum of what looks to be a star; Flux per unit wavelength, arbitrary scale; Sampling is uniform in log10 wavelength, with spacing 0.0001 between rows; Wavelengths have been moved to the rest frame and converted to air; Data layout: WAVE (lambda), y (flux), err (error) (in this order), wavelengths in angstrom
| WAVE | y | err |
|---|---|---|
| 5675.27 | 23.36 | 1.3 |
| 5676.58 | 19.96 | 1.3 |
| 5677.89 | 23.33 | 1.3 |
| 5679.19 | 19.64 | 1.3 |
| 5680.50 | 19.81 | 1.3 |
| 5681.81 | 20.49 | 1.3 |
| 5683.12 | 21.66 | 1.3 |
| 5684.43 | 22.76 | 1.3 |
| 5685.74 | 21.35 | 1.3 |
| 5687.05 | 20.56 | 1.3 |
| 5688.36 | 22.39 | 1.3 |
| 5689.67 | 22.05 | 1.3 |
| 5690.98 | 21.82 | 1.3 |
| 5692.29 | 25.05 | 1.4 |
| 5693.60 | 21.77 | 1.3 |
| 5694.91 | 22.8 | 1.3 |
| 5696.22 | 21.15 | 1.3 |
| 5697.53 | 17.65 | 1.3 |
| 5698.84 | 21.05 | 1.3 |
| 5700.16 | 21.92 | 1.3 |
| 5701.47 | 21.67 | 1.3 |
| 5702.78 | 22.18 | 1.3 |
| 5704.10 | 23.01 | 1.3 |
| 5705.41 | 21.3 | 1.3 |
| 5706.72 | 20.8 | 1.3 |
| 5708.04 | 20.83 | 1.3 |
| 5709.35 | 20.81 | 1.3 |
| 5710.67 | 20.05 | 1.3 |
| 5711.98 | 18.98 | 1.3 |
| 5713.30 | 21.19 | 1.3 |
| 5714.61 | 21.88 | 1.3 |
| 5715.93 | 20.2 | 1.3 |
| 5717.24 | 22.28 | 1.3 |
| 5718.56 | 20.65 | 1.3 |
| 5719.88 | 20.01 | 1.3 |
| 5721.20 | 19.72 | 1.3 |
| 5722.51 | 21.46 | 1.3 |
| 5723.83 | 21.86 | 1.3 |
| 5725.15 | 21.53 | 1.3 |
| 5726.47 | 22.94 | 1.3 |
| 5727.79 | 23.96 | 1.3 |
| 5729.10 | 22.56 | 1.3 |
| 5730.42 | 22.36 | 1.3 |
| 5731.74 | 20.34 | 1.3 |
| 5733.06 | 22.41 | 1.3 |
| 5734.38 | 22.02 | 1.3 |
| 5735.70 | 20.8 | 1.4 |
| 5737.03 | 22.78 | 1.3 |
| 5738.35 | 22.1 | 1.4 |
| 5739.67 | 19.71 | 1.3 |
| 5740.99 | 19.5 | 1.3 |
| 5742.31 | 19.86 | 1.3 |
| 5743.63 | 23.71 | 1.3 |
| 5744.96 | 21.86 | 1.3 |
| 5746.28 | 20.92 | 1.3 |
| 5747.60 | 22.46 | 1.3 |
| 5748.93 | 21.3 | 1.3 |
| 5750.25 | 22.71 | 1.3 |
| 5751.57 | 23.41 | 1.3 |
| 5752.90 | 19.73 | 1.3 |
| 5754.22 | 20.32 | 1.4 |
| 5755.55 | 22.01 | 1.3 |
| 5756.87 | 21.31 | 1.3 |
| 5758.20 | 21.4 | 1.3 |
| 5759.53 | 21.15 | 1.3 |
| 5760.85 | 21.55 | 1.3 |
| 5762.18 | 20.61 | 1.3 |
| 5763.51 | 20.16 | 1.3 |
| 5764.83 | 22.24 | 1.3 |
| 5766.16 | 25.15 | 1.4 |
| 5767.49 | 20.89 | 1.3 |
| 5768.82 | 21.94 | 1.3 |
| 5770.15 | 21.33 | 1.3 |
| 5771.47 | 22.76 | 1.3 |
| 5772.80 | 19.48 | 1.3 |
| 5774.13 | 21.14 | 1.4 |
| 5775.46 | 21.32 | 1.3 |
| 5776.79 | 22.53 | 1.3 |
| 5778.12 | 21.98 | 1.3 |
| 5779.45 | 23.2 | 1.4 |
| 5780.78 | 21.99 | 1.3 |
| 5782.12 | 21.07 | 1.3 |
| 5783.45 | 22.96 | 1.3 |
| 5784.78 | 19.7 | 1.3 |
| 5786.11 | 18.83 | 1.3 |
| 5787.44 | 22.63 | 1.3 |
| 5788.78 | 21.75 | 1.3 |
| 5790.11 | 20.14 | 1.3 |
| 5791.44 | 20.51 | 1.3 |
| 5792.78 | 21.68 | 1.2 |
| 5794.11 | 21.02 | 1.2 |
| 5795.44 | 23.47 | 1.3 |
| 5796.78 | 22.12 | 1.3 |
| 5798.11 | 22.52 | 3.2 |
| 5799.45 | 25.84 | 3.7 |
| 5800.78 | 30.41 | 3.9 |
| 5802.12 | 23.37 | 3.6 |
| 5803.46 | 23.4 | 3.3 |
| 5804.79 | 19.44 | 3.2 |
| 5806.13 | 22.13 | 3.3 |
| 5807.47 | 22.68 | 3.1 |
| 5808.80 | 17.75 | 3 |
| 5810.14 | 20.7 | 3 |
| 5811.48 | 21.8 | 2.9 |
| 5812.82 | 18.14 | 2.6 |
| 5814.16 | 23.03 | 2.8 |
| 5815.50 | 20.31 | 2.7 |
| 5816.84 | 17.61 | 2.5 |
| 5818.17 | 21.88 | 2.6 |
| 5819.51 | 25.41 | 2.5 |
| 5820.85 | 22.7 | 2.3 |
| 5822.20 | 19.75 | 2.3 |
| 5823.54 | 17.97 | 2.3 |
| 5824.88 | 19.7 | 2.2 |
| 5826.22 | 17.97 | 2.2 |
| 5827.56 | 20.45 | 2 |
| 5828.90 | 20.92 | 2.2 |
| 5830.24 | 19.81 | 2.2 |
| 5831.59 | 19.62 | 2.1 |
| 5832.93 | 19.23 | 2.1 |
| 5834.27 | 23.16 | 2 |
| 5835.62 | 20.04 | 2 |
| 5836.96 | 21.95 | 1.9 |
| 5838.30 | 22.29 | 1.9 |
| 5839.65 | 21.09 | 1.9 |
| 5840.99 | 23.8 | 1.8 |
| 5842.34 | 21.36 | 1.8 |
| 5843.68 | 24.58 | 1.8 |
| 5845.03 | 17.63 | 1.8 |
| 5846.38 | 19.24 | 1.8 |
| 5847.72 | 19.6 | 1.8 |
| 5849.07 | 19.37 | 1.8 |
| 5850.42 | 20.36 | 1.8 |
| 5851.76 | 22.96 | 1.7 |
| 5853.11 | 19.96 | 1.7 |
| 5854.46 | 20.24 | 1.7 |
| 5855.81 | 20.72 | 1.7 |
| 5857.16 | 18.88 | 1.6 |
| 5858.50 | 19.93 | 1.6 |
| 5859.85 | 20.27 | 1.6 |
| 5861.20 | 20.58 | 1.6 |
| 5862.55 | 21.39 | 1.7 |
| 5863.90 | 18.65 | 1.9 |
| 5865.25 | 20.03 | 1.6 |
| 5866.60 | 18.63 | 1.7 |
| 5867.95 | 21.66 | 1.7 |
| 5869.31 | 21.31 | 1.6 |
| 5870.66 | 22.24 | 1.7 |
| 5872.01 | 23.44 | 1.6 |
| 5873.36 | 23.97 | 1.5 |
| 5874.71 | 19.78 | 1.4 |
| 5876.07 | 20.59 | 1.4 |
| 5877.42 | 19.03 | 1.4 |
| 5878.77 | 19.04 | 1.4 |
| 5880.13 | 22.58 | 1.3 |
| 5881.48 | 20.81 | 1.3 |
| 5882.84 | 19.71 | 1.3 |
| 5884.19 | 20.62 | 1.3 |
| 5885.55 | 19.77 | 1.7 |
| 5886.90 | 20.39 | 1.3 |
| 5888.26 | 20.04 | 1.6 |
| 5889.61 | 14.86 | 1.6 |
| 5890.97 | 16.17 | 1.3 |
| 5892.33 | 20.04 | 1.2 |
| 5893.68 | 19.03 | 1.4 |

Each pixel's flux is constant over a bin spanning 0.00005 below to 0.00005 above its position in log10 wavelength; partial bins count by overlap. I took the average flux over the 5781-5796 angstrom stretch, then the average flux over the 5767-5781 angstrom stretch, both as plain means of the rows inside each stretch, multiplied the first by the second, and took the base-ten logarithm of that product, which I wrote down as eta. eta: 2.66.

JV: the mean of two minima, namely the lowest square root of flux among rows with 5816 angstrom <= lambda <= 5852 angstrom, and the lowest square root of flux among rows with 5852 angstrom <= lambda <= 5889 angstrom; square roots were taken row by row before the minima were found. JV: 4.26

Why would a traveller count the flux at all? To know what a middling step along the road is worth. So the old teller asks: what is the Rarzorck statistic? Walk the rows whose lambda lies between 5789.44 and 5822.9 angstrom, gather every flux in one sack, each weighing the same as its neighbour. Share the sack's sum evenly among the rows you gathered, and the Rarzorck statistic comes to 21.9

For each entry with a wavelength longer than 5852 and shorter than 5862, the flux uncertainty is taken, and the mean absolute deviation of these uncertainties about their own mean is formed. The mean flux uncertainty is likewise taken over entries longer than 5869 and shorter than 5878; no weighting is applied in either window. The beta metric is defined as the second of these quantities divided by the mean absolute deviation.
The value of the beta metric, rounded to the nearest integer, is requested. 31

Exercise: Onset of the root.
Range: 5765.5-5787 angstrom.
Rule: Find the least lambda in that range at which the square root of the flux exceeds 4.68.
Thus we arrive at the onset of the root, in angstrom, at 5766.16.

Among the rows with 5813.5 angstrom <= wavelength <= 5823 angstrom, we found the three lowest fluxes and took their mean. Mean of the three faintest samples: 19.2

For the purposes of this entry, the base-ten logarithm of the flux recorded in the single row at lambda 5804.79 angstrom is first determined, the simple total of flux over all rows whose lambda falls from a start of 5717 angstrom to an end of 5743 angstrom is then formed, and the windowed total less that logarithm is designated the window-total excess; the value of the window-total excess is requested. 428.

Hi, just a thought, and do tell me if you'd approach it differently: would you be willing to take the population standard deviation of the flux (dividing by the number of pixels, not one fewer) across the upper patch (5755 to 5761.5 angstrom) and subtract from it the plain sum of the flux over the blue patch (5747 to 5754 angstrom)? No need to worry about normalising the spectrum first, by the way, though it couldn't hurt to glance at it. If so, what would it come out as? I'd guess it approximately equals -109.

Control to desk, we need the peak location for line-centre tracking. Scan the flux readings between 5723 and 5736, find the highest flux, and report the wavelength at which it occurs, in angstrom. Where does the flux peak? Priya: 5727.79 angstrom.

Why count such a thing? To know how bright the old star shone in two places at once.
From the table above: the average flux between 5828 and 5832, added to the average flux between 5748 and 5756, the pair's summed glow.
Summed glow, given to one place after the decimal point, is 41.7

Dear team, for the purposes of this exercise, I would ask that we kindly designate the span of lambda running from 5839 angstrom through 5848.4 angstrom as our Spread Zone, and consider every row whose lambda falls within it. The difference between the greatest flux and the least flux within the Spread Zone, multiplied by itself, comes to 48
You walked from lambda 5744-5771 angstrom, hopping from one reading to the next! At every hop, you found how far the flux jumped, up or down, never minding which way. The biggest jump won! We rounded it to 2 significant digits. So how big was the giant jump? 4.3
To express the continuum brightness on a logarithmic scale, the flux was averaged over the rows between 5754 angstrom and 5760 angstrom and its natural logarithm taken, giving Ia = 3.06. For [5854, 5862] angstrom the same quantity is 3.00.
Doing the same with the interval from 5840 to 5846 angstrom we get 3.08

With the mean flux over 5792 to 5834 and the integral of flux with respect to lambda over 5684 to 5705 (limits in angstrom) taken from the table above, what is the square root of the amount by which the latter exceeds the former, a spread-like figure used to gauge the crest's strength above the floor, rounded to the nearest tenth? 20.9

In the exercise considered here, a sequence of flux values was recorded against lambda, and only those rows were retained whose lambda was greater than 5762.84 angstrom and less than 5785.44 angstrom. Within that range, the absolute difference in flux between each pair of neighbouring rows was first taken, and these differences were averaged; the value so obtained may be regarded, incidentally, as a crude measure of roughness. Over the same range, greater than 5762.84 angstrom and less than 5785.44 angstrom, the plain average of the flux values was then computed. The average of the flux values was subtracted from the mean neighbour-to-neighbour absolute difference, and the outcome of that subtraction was -20.02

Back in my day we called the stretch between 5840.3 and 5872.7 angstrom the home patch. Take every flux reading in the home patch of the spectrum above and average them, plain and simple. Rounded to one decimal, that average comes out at 20.7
